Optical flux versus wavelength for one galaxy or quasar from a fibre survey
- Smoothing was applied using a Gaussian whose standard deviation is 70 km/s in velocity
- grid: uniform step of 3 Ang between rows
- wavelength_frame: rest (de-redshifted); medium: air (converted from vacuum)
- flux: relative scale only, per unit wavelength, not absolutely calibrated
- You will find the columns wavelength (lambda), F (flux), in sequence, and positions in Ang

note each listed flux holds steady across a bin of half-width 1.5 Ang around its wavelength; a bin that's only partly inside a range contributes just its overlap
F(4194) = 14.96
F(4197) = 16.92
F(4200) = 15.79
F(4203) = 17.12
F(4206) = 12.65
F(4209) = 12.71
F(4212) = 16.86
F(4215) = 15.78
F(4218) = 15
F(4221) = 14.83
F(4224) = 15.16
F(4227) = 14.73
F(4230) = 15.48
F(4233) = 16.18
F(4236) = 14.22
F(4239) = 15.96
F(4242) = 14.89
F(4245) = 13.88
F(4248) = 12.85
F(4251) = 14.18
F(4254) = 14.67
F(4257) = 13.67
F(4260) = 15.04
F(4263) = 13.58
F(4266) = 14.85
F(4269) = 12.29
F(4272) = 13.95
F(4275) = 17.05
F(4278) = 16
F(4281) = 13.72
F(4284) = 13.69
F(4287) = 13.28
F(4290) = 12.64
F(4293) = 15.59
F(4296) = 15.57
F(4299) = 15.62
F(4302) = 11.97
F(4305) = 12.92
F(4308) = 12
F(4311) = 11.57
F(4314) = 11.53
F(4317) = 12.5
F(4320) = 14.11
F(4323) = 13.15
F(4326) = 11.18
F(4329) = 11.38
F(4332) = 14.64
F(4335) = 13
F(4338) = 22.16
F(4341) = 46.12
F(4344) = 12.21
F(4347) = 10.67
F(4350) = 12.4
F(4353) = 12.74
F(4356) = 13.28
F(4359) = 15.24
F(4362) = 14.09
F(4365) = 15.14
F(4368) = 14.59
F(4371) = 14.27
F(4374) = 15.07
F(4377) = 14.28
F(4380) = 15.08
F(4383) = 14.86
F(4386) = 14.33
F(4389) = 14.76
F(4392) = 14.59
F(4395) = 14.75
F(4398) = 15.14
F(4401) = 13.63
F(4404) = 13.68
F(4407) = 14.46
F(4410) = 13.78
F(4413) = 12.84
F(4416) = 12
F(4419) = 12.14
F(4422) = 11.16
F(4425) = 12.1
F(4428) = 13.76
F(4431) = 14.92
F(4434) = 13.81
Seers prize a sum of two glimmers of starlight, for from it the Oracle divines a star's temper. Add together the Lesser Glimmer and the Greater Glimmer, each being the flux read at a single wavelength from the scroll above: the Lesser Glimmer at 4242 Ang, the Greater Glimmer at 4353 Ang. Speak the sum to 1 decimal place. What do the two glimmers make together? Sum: 27.6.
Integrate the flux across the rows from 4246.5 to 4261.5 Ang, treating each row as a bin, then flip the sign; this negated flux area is -211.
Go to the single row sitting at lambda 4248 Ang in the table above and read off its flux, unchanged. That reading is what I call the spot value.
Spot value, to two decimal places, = 12.85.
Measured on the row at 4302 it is 11.97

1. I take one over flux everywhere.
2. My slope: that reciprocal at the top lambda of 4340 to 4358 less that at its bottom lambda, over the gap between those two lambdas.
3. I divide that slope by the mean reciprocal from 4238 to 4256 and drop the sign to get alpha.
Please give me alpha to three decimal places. 0.051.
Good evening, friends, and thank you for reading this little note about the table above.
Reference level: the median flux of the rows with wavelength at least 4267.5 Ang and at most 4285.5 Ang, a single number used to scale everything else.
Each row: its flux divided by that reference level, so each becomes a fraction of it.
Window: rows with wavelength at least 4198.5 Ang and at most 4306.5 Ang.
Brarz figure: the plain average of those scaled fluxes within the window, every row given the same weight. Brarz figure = 1.05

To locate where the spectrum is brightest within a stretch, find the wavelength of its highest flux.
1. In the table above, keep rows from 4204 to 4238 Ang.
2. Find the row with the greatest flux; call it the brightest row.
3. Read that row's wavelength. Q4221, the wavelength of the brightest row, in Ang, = 4212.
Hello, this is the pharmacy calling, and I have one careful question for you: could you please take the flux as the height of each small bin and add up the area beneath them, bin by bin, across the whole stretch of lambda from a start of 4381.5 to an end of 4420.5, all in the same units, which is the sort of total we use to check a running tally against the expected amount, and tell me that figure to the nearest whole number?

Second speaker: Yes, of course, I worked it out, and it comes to 543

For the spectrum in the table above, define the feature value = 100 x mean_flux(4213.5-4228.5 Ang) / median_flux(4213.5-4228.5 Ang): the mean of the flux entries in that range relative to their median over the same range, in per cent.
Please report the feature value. 100.7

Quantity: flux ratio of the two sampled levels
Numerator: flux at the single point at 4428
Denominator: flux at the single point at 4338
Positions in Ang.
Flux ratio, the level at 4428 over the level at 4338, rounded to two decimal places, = 0.62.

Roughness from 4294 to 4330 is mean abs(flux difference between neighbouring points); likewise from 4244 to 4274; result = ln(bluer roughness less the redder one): -1.3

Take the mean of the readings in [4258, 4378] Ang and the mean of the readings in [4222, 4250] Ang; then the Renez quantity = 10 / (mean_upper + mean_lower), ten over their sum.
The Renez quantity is 0.340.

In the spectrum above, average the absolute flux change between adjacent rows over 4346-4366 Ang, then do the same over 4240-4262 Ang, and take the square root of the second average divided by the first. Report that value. 1.0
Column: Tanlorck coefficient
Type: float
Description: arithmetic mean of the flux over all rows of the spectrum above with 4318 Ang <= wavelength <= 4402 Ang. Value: 15.24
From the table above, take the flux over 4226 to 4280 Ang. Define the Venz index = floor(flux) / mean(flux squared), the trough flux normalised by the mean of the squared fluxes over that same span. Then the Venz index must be 0.057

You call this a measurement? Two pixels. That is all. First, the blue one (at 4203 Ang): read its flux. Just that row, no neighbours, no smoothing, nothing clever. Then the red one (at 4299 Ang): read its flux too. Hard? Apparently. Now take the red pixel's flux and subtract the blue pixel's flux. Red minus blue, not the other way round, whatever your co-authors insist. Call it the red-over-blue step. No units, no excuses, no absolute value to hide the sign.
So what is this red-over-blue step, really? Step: -1.5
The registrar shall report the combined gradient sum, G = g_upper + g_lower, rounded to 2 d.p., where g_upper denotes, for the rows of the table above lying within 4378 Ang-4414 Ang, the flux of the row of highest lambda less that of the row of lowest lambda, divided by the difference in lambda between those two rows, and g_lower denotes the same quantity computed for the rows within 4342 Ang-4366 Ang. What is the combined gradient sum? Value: 0.07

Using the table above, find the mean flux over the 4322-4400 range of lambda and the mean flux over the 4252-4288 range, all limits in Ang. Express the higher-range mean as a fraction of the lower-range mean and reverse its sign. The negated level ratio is -1.07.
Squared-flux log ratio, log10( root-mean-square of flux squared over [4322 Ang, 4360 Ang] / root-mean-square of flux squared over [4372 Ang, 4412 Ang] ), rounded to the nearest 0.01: 0.47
